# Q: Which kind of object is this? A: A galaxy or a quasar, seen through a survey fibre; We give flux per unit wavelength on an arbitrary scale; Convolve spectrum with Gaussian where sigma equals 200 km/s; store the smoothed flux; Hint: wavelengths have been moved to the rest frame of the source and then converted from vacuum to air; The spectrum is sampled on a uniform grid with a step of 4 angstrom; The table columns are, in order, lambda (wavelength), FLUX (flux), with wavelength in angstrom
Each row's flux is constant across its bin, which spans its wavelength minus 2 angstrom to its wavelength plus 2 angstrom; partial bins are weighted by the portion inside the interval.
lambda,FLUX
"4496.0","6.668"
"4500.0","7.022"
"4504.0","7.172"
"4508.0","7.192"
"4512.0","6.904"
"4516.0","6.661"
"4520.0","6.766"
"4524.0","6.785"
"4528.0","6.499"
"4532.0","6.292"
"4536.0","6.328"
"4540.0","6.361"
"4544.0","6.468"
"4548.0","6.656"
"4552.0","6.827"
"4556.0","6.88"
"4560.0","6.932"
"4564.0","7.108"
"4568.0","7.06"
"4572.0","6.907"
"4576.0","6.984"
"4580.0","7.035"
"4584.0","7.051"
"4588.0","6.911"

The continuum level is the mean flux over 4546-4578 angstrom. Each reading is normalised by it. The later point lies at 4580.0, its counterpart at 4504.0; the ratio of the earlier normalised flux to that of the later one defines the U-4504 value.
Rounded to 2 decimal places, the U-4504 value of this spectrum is 1.02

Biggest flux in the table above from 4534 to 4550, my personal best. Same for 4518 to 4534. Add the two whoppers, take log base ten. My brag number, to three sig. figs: 1.13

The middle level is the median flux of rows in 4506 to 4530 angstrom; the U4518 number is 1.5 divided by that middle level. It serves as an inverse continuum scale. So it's 0.221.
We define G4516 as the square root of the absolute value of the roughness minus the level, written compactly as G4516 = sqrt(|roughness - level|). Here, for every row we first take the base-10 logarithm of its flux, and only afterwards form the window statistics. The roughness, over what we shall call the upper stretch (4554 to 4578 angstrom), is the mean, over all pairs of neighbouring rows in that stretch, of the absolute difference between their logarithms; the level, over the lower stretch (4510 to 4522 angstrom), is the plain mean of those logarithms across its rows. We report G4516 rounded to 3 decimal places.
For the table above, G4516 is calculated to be 0.908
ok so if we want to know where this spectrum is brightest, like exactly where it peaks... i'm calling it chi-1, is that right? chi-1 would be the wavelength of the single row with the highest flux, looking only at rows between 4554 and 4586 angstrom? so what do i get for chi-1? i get 4564.0 angstrom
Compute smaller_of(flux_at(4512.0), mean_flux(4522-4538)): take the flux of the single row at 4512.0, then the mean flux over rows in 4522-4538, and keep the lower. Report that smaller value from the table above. 6.48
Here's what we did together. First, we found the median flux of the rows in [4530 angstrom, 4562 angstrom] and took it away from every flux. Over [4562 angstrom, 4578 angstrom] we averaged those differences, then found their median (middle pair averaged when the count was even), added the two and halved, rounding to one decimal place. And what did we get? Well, 0.5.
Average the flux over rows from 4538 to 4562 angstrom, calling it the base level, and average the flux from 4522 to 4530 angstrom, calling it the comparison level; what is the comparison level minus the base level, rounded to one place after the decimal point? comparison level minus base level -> 0.0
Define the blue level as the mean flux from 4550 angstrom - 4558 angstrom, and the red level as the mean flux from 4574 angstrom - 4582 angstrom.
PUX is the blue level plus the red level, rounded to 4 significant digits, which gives 13.86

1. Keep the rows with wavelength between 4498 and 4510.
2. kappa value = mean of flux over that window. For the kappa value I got 7.13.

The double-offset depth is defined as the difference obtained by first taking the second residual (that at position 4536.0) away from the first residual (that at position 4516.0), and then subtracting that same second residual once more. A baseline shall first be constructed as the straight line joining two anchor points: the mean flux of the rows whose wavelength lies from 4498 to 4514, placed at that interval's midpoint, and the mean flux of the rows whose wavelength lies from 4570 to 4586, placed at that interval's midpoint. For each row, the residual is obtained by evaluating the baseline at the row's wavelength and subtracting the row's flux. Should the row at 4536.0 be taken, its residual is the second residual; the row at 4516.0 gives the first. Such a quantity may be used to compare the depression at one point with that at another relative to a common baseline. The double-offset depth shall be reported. -1.0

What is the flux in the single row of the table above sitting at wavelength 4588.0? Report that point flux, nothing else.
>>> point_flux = 6.911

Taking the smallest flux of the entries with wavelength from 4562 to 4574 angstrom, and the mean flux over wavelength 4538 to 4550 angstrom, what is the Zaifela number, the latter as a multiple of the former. 0.94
